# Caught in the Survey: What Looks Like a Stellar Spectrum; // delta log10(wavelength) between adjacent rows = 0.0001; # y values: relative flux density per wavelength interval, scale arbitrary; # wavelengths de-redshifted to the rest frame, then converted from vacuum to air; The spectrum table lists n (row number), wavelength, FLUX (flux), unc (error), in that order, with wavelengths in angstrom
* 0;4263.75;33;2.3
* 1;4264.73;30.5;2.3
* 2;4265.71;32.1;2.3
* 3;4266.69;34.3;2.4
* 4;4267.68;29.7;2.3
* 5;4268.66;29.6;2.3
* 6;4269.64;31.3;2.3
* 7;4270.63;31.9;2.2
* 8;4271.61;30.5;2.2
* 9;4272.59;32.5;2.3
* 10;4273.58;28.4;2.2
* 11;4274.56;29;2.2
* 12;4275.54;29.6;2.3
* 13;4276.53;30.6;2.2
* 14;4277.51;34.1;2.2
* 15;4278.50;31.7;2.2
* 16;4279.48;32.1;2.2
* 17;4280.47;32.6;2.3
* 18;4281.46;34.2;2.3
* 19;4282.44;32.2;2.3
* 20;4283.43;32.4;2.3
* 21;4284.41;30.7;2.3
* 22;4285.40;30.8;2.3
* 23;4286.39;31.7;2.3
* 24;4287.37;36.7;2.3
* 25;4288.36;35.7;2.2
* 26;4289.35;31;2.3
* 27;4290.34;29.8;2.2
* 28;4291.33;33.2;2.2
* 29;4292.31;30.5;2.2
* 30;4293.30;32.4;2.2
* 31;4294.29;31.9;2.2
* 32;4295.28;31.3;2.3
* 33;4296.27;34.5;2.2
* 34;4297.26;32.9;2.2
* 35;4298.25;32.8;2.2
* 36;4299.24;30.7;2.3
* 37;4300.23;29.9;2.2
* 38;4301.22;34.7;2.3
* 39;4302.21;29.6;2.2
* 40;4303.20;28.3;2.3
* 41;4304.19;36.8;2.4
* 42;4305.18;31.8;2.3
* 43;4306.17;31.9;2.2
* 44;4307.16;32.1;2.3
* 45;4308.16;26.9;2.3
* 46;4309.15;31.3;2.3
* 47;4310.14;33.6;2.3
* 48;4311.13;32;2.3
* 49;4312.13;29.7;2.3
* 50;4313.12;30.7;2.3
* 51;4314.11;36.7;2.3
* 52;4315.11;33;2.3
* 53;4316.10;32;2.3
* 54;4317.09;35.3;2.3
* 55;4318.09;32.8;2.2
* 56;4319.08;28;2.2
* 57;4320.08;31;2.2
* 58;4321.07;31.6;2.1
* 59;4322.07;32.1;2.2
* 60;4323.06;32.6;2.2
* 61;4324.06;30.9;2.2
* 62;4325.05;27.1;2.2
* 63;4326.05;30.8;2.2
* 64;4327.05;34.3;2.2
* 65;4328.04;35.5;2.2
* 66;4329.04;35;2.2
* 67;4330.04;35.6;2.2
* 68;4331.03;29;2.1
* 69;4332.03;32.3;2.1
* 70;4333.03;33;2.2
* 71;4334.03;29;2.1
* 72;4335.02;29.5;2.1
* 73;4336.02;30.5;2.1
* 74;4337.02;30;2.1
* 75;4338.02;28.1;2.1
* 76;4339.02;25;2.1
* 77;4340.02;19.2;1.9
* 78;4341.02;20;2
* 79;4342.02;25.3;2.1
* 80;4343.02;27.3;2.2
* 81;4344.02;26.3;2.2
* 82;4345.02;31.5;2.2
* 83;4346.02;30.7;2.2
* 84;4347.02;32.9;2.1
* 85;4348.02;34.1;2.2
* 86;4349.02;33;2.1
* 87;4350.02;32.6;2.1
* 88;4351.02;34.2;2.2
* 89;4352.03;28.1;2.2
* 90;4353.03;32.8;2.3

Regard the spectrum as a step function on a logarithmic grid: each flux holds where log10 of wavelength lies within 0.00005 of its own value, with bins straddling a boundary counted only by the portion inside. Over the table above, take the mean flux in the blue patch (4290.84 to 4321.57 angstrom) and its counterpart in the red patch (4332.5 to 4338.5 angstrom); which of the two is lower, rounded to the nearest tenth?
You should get 30.0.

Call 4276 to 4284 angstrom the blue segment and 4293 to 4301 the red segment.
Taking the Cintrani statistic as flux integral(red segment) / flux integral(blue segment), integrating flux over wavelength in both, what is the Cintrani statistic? 0.990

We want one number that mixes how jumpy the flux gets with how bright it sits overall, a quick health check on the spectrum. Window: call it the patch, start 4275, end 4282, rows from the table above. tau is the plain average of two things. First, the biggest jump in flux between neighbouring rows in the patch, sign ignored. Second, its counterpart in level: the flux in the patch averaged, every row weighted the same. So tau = 17.8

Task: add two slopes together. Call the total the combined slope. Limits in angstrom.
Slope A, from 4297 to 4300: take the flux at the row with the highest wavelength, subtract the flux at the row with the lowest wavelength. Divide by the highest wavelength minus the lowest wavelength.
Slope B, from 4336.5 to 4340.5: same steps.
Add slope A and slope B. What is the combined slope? -4.7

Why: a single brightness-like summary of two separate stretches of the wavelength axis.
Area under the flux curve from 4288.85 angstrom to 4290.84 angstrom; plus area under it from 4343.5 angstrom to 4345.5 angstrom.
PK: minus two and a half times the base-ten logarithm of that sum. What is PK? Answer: -5.18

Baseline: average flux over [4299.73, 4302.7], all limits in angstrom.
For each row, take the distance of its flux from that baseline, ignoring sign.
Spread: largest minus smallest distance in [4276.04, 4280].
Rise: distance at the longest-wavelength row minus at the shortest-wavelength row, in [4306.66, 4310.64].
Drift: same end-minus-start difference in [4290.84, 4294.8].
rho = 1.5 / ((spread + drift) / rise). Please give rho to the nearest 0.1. 2.0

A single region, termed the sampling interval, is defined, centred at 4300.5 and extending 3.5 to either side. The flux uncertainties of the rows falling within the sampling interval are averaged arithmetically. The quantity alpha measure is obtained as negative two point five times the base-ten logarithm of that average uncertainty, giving -0.88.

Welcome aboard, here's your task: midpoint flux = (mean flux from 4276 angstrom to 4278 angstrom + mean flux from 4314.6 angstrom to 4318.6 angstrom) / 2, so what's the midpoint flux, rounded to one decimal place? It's 32.8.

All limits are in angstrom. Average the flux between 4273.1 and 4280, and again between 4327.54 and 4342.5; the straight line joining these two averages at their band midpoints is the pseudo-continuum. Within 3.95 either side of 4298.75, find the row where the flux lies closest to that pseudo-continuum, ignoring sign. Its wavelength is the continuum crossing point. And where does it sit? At 4300.23 angstrom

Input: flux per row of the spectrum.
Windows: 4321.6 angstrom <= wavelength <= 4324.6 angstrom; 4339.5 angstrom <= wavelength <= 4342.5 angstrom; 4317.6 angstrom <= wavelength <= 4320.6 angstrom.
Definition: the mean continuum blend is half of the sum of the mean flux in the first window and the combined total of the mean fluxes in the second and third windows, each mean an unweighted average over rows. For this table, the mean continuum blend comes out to 42.0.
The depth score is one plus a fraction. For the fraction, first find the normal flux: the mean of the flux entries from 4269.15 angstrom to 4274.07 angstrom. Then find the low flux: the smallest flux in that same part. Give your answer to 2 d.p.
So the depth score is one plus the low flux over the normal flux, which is 1.92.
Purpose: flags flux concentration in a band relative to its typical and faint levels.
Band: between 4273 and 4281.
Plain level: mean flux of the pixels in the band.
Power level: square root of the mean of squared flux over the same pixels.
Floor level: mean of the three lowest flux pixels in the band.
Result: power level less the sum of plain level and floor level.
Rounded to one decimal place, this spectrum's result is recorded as -28.9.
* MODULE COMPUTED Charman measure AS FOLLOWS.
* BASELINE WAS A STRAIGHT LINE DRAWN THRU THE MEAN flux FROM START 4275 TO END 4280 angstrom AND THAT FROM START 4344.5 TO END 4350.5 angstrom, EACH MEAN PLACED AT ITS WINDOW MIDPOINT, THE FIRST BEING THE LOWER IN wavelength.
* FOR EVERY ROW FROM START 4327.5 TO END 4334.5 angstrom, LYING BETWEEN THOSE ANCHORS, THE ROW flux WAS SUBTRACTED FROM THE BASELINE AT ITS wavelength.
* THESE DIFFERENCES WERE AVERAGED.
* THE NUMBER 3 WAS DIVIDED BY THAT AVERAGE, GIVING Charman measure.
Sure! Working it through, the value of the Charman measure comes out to -6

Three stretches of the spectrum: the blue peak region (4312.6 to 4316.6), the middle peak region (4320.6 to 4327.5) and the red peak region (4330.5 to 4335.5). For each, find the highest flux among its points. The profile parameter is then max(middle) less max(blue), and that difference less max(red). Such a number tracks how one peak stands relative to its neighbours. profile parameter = -35.4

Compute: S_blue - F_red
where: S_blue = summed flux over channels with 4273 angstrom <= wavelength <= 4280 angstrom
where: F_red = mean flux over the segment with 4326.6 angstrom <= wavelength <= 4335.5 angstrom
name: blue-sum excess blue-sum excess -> 183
